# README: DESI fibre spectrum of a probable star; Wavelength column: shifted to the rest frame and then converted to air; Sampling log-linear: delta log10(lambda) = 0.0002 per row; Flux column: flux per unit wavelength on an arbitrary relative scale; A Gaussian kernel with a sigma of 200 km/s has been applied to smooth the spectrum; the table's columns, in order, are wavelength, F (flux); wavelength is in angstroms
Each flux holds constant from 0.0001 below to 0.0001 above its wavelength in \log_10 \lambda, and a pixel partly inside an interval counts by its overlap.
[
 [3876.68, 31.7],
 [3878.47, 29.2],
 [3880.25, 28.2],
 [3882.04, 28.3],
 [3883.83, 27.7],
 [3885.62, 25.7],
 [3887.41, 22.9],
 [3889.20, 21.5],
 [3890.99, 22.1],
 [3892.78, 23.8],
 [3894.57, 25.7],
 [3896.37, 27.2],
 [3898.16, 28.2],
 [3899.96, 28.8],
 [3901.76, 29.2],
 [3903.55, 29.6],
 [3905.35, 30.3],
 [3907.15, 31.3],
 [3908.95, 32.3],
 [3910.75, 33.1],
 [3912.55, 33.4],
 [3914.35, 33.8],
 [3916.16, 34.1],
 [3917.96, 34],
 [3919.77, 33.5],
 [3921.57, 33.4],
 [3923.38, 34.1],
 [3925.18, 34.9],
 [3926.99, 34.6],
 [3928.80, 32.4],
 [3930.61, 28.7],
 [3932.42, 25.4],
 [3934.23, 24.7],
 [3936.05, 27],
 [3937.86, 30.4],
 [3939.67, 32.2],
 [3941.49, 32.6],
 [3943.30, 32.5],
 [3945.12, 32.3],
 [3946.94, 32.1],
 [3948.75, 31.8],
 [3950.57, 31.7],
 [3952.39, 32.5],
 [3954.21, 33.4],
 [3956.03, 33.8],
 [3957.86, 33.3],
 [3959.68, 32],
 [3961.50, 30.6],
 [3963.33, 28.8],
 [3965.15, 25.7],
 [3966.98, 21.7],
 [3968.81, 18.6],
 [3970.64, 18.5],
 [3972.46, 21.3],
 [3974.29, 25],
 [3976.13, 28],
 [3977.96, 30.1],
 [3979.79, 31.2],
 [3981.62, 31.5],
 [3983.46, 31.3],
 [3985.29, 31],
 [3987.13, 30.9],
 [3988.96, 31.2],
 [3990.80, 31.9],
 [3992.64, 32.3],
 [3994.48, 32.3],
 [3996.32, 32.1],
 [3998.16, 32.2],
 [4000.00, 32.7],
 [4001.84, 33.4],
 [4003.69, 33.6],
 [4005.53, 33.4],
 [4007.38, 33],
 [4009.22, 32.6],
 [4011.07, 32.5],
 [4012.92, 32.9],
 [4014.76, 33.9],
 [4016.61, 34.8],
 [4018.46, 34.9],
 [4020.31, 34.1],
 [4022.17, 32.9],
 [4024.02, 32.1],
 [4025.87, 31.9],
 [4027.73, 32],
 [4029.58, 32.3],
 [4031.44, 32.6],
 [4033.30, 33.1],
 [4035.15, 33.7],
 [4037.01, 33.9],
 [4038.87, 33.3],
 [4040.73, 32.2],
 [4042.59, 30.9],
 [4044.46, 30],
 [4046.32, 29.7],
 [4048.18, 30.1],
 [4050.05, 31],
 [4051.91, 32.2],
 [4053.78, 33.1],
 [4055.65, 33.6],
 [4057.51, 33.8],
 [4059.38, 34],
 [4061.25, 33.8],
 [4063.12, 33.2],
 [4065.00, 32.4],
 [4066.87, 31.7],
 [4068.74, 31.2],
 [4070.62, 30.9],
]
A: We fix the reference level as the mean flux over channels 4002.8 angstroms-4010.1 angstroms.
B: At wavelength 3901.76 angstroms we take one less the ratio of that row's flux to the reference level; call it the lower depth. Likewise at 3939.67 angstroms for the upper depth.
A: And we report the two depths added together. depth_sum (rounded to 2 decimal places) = 0.15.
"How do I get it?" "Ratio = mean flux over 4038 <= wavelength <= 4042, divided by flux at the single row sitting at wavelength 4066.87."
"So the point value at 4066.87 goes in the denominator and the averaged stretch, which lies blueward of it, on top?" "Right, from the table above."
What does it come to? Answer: 1.03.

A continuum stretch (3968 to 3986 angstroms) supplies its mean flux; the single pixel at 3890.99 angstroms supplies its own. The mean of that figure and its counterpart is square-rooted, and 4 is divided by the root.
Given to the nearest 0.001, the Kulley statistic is 0.810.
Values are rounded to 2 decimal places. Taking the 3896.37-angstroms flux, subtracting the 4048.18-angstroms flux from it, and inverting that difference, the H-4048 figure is -0.34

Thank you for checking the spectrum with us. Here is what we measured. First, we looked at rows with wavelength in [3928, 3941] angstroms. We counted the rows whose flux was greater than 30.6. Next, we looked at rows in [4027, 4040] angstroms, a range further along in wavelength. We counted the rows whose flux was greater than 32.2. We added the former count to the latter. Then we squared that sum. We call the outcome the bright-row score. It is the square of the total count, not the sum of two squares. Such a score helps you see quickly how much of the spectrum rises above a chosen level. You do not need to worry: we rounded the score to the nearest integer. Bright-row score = 64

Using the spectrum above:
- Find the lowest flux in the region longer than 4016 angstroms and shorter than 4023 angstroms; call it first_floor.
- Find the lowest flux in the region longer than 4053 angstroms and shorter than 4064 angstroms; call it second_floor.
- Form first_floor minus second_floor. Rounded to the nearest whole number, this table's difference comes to 0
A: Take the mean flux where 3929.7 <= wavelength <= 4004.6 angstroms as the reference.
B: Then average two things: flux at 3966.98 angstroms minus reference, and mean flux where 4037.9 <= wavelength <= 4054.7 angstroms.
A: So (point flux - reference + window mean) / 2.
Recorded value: 12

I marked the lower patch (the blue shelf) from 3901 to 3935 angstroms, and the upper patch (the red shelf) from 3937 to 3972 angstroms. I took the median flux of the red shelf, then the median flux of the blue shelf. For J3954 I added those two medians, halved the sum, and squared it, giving 1060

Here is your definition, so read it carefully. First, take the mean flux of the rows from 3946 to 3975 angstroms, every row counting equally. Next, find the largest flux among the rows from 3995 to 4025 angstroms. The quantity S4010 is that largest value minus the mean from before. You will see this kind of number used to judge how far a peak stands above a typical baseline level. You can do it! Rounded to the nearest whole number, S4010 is 7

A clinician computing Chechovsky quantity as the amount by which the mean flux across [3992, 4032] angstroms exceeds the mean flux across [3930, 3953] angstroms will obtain 2.6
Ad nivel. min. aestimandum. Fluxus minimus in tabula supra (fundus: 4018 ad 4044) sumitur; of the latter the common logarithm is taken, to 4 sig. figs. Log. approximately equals 1.490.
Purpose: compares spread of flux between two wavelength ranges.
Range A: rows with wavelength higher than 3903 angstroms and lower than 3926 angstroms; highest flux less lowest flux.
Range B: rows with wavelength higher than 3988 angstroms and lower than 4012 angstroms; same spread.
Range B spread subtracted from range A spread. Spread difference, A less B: 2.9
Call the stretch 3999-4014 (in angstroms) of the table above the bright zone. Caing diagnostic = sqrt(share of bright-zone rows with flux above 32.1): 1.00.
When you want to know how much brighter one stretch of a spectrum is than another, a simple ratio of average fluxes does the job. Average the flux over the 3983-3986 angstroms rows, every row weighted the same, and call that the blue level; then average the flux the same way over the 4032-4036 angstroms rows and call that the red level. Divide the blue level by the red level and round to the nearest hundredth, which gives 0.93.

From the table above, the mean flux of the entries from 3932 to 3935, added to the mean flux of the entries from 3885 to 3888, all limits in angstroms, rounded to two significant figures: 49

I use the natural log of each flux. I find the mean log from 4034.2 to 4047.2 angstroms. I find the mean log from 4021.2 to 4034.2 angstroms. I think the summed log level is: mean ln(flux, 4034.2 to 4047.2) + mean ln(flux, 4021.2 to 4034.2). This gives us 6.94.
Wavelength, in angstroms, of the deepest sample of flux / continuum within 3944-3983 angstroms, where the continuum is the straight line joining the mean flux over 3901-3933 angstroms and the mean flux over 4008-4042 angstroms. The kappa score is 3970.64 angstroms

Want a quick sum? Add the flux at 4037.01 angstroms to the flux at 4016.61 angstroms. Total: 69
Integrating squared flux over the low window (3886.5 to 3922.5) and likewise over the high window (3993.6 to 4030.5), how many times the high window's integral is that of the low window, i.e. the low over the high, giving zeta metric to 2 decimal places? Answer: 0.79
